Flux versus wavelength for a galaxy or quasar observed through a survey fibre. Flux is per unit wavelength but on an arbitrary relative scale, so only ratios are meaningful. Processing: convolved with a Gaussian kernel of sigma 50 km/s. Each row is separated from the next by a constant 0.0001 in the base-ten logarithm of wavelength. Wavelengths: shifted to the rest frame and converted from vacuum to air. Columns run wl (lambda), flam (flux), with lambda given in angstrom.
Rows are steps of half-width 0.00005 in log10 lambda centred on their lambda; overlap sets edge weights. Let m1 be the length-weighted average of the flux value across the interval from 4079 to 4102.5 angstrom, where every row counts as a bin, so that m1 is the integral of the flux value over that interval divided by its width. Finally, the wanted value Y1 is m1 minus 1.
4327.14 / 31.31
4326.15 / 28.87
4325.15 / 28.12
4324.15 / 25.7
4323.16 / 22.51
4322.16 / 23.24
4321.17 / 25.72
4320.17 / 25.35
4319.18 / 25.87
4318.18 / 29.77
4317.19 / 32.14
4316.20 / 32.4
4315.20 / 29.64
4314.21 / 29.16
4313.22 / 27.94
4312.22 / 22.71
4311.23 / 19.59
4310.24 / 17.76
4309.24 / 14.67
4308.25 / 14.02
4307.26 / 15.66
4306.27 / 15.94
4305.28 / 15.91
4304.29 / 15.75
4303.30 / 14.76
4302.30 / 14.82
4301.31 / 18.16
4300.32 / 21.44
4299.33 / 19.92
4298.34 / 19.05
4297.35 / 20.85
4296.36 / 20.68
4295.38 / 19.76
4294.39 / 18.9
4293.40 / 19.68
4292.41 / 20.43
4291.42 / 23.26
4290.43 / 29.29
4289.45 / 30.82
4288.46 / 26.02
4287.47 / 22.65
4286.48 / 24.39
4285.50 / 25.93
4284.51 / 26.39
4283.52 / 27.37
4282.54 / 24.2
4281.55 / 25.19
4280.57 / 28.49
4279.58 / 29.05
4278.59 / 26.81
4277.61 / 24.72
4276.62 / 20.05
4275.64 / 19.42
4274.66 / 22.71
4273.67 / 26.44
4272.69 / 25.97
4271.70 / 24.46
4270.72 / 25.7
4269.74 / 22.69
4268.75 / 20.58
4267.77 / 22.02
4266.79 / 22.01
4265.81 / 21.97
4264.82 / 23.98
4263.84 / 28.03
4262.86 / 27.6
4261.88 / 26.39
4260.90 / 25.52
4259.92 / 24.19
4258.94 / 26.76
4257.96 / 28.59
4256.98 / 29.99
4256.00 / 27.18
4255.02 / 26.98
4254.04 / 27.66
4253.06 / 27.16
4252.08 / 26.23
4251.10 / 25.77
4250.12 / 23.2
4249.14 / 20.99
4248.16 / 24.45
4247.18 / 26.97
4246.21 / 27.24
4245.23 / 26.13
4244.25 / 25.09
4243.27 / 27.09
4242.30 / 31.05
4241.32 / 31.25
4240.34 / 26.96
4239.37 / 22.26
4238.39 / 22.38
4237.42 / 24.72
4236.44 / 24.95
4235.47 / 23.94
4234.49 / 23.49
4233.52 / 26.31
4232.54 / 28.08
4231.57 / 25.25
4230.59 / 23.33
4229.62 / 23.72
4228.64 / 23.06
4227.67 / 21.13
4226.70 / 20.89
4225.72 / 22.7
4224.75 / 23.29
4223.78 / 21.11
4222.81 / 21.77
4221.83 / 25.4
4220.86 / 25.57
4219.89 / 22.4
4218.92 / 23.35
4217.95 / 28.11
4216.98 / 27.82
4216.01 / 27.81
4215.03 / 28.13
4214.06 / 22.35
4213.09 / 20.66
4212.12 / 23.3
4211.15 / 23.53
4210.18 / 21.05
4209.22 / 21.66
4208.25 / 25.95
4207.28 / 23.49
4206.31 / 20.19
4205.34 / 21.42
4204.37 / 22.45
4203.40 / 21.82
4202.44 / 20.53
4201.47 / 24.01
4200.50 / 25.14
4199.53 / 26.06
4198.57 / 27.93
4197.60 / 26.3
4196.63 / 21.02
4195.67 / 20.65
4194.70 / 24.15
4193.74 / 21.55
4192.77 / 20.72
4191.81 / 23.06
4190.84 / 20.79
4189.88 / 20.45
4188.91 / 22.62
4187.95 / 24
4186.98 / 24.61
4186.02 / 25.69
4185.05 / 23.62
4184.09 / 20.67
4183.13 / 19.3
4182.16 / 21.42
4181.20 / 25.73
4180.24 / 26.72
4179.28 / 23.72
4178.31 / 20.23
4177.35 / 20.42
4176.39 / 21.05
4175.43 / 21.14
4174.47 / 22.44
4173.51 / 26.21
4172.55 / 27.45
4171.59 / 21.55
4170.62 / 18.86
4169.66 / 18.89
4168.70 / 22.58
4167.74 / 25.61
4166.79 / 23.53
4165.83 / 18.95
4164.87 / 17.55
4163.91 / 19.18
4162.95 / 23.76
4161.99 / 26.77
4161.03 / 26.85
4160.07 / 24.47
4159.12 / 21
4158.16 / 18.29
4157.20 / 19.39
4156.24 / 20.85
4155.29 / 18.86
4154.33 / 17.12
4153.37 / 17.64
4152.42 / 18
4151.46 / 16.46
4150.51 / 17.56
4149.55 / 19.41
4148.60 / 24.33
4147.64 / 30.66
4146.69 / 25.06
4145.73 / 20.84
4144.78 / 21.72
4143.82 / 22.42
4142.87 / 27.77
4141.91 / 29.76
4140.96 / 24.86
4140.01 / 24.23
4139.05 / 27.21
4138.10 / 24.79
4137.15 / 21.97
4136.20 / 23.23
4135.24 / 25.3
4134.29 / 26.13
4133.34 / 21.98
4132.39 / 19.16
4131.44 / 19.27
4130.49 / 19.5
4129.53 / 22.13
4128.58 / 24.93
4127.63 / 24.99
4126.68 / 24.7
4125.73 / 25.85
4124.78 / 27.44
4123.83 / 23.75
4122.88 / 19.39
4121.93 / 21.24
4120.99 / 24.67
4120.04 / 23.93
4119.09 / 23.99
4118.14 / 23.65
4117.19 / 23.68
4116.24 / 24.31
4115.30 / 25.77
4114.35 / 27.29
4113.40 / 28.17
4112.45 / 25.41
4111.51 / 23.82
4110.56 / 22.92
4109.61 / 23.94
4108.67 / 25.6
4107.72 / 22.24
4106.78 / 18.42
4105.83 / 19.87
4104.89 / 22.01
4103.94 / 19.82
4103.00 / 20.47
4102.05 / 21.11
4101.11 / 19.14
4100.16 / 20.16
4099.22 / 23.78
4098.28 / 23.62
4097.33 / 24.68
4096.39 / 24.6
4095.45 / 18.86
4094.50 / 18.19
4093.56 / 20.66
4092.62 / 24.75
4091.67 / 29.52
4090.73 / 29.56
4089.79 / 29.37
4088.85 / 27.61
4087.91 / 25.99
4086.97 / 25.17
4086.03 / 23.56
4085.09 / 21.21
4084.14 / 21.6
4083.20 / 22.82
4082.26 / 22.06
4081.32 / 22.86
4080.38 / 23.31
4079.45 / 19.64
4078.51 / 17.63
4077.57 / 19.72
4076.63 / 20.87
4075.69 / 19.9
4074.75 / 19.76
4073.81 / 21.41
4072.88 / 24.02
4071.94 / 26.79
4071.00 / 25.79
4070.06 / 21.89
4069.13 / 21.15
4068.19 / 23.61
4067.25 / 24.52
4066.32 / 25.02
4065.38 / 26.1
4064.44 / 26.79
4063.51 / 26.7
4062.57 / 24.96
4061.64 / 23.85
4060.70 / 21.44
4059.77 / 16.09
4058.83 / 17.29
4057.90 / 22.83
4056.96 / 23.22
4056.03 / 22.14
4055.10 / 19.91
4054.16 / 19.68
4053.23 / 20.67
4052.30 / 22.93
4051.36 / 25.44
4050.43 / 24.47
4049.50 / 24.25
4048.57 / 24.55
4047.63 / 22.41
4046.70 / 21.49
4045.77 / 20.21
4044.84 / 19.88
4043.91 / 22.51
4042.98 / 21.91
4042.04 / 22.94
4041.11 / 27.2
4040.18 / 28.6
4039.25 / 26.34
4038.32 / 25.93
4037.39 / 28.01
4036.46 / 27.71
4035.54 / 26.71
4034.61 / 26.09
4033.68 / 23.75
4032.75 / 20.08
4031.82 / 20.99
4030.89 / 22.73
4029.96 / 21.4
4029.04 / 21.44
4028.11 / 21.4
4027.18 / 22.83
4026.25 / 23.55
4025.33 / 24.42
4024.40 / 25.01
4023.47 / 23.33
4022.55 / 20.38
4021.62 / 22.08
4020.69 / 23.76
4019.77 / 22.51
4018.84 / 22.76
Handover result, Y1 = 22.4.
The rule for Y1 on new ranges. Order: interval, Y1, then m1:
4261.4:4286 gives 23.7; 24.7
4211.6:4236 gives 23.1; 24.1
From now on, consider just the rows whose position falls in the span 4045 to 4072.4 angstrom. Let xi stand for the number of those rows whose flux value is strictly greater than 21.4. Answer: 22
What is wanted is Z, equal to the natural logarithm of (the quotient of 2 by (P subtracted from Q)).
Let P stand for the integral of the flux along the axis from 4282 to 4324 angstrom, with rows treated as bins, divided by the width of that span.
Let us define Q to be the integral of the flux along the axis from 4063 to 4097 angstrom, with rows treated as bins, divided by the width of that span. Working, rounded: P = 22.5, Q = 23.4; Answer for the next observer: 0.8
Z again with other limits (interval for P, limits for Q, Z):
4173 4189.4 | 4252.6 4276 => -0.1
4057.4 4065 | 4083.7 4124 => 0.8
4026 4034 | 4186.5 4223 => 0.3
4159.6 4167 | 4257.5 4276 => 0.0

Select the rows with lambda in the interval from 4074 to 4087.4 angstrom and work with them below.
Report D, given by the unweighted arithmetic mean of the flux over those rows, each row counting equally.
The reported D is 21.4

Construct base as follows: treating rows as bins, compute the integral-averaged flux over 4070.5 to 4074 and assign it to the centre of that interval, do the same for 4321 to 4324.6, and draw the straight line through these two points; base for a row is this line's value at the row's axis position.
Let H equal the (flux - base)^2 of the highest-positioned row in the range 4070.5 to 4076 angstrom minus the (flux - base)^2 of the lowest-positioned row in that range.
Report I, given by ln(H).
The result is 3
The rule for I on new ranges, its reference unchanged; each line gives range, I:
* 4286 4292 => 0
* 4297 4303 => 4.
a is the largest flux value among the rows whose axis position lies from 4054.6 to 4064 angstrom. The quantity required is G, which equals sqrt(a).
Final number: 5.2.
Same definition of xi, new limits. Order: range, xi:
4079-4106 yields 18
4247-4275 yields 27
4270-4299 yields 20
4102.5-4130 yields 23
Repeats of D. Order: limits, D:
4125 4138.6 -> 23.1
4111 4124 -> 24.2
